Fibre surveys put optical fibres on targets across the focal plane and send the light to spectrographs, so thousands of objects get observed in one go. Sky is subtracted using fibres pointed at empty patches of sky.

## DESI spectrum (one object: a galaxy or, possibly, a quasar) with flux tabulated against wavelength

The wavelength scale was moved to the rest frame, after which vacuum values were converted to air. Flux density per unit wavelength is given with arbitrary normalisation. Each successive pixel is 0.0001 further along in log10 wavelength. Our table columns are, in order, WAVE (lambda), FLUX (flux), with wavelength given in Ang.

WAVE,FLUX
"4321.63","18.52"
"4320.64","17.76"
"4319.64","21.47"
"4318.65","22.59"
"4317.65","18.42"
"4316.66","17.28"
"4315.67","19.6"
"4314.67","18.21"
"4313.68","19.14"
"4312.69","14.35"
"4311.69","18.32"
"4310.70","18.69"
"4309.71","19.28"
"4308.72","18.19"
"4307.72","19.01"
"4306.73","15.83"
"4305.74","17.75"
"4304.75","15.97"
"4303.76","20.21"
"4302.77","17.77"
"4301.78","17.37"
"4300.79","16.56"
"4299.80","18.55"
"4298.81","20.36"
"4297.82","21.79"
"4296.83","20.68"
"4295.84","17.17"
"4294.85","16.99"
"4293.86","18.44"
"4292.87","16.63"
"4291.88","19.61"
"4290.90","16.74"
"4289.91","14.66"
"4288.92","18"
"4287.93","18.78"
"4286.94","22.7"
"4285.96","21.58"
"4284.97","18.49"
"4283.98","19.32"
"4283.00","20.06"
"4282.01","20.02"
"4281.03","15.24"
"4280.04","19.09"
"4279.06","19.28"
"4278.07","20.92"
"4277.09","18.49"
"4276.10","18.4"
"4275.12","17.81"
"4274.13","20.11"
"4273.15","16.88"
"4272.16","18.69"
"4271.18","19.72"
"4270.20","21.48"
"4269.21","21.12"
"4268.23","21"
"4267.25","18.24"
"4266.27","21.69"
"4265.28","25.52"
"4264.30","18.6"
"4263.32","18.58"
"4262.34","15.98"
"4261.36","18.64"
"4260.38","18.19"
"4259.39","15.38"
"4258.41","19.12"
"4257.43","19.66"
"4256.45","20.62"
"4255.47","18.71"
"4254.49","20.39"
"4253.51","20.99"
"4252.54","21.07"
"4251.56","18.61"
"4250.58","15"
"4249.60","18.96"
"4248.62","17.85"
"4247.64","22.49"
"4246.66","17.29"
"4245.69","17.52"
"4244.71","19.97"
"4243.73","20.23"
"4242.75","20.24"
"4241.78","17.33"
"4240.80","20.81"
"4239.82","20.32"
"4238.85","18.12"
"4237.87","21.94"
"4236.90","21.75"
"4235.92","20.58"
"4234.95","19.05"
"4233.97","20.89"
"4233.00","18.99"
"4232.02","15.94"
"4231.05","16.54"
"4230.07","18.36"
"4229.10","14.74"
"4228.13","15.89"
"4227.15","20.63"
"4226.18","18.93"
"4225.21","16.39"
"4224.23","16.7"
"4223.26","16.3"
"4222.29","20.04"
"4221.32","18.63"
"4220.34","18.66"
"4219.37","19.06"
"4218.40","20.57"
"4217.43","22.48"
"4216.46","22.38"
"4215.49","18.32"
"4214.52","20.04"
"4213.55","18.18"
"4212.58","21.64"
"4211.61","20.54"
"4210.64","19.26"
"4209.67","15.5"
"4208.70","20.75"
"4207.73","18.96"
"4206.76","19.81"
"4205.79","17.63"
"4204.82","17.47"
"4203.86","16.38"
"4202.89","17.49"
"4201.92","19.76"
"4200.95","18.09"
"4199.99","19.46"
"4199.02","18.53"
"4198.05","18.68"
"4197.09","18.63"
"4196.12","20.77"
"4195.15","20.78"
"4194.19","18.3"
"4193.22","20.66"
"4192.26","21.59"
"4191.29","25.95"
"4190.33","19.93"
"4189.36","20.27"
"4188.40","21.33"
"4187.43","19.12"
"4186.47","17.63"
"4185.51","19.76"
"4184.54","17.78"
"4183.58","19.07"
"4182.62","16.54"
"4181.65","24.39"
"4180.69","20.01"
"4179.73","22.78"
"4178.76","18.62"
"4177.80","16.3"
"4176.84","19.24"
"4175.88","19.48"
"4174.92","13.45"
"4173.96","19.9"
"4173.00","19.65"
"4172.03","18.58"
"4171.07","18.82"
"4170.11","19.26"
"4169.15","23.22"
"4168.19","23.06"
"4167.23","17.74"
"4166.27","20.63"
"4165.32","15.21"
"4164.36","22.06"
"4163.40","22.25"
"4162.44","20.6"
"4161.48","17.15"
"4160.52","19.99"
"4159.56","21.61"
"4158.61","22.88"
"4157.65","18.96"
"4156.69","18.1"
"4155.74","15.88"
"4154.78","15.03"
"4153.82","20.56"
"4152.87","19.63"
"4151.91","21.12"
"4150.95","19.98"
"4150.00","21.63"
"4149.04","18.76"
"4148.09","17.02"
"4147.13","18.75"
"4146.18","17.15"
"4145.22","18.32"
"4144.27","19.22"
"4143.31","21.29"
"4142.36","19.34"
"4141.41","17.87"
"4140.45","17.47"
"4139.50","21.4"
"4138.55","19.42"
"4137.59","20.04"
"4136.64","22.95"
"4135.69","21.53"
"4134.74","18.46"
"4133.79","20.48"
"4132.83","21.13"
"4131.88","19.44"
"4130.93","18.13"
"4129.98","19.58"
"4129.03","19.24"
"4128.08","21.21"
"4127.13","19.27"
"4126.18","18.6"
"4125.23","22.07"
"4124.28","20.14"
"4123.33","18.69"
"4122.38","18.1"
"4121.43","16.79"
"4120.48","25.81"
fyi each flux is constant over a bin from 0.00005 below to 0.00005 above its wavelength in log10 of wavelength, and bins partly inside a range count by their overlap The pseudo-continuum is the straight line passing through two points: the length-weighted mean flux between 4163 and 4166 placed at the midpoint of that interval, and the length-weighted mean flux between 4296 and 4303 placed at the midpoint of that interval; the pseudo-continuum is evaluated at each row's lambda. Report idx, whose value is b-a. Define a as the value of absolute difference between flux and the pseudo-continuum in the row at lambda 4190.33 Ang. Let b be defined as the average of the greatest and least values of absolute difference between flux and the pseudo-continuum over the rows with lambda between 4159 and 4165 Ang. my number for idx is 1.2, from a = 0.2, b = 1.42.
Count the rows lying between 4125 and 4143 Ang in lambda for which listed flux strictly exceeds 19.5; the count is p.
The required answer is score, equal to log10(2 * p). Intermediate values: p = 9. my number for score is 1.26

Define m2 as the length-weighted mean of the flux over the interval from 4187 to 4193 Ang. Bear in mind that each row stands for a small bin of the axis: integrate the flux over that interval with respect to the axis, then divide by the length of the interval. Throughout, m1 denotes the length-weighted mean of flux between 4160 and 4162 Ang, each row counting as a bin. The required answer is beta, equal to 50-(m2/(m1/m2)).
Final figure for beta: 25.5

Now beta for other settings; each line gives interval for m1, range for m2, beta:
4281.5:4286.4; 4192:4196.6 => 29.1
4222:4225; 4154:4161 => 29.3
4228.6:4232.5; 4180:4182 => 20.0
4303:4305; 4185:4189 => 29.3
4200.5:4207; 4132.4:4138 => 26.1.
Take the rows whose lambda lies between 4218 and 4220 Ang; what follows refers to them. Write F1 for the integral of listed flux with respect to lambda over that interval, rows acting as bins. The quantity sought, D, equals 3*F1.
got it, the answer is 118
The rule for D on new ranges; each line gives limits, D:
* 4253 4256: 181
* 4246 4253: 393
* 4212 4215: 180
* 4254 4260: 341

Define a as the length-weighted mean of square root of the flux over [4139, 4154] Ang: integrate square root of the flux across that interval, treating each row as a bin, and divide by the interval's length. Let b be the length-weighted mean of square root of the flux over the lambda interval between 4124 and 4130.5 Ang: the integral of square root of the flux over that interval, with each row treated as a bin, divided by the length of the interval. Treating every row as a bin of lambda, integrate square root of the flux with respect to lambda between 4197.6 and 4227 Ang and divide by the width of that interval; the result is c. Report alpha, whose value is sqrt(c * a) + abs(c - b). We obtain 4.50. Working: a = 4.39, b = 4.47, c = 4.34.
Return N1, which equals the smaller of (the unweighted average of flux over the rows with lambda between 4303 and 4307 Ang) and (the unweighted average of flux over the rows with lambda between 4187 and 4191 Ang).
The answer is 17.4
